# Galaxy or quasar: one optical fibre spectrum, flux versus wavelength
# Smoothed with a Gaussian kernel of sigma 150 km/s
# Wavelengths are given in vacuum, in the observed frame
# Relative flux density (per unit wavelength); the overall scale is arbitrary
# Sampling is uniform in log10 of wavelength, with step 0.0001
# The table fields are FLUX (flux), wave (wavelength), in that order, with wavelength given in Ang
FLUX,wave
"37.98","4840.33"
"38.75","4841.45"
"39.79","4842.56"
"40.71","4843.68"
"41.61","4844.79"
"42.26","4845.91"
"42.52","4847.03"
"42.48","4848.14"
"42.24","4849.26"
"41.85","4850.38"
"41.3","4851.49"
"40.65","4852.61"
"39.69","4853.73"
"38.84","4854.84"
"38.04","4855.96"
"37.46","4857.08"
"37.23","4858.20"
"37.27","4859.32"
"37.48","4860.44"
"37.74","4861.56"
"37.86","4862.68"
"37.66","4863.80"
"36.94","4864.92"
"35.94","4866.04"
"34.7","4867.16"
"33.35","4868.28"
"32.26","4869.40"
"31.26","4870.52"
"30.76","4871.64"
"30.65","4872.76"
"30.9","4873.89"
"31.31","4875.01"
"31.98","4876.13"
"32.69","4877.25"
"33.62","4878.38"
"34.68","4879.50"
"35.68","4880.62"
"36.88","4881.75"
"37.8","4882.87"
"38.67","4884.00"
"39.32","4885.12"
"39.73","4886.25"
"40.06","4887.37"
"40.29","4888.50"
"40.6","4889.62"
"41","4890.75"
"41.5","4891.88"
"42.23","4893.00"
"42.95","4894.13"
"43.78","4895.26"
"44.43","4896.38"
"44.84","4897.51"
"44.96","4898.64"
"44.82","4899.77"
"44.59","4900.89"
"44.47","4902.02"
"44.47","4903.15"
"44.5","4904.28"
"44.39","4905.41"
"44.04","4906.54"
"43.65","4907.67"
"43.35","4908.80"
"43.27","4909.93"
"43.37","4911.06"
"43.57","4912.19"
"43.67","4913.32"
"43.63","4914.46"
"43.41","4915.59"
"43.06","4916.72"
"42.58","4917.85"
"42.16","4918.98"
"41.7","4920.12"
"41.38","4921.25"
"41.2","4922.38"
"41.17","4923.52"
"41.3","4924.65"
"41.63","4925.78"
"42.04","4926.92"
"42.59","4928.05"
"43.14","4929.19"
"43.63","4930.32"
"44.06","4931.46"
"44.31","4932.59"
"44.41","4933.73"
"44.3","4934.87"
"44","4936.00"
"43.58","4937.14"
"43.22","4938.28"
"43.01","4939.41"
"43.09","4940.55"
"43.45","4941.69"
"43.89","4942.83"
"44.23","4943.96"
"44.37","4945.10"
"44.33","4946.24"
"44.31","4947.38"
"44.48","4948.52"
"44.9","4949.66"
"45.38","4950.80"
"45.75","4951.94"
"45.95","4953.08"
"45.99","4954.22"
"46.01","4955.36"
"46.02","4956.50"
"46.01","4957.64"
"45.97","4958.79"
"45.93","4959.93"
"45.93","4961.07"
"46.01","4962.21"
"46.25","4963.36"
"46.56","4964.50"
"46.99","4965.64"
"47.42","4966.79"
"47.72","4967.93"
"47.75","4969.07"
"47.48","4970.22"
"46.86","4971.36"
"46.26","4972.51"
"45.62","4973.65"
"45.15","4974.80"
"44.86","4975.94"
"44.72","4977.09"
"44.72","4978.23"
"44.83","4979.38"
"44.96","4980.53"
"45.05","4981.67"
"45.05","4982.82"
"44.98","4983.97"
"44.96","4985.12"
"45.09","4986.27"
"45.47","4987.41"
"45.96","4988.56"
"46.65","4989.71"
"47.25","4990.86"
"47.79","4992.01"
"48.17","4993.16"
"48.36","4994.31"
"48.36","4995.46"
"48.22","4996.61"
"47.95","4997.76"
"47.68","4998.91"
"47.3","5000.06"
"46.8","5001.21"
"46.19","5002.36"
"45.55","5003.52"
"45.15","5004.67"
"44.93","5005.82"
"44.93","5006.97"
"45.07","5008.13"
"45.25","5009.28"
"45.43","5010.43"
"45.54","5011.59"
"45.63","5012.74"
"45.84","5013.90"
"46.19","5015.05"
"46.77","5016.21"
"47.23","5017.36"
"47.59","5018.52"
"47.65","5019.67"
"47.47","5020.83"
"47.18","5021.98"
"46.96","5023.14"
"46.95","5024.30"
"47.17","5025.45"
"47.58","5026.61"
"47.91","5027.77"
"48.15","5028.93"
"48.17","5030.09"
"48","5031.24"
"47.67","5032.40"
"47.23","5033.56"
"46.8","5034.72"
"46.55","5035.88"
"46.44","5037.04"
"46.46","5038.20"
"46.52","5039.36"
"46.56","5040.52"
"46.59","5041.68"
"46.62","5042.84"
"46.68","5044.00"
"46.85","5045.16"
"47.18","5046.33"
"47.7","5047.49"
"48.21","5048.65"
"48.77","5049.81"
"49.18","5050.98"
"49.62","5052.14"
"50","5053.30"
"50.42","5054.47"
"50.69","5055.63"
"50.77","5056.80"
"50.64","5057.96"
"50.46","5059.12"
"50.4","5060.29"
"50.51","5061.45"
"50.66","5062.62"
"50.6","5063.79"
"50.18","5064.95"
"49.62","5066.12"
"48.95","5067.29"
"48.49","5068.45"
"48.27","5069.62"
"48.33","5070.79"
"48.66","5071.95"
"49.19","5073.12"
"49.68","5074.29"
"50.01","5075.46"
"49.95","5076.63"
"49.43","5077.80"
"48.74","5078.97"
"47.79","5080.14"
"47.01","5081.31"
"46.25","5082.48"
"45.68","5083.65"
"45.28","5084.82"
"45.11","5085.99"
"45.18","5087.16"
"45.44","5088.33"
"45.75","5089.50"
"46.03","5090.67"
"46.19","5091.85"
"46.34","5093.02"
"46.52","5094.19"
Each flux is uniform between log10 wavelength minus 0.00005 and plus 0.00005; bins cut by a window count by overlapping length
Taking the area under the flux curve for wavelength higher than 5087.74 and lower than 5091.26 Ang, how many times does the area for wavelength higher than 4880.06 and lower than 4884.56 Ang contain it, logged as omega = 1.0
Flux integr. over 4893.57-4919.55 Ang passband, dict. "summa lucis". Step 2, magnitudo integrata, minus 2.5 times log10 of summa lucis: -7.64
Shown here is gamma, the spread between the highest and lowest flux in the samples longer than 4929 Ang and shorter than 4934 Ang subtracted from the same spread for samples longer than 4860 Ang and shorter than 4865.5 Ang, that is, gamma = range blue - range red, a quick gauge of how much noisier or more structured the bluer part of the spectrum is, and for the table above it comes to -0.35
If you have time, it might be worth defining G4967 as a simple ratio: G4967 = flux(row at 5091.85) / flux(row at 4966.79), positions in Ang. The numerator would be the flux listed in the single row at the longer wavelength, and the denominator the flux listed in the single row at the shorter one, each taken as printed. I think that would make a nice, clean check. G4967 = 0.97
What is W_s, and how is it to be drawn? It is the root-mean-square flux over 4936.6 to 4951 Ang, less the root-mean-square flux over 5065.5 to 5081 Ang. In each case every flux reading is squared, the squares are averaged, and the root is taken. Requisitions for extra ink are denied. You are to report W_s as -5.0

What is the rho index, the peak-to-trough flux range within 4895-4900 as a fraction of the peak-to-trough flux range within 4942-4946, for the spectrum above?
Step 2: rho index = 2.5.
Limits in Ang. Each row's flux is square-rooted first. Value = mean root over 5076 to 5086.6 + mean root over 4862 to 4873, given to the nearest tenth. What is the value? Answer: 12.7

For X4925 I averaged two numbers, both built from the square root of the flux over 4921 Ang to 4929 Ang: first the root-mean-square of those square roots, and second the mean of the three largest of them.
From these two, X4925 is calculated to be 6.47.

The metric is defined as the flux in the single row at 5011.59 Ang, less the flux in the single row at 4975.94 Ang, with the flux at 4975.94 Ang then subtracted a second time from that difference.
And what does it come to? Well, -44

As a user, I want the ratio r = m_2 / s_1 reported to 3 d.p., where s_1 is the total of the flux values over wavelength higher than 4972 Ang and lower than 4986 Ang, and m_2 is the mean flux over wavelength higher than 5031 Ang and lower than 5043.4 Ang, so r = 0.087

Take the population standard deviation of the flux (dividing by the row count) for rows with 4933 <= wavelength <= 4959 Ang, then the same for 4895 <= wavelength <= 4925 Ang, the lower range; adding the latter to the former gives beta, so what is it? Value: 2.2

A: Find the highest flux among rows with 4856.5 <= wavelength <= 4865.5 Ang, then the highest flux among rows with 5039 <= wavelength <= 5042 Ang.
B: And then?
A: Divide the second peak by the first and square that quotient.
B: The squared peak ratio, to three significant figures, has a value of 1.51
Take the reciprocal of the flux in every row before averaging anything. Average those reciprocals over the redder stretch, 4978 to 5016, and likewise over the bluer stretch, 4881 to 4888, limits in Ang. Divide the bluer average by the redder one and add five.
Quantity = 6.19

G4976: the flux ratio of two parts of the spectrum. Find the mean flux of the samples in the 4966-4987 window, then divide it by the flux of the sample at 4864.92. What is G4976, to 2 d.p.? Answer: 1.24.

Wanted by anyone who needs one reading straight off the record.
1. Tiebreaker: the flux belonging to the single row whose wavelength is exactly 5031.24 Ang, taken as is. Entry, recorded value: 48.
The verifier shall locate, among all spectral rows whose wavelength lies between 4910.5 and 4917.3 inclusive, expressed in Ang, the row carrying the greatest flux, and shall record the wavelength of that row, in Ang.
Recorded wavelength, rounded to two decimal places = 4913.32 Ang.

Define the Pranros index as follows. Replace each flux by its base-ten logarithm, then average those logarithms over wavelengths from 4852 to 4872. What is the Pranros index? 1.56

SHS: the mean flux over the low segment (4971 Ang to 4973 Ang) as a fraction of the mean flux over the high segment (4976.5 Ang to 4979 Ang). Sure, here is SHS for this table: 1.04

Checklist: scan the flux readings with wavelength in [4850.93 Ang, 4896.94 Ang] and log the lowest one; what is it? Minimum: 30.65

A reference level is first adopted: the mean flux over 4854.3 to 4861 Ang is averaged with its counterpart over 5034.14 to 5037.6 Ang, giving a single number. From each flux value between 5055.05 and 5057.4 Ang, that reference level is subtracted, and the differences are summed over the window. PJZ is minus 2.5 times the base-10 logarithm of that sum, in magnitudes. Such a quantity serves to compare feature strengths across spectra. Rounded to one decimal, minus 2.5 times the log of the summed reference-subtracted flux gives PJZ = -3.1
